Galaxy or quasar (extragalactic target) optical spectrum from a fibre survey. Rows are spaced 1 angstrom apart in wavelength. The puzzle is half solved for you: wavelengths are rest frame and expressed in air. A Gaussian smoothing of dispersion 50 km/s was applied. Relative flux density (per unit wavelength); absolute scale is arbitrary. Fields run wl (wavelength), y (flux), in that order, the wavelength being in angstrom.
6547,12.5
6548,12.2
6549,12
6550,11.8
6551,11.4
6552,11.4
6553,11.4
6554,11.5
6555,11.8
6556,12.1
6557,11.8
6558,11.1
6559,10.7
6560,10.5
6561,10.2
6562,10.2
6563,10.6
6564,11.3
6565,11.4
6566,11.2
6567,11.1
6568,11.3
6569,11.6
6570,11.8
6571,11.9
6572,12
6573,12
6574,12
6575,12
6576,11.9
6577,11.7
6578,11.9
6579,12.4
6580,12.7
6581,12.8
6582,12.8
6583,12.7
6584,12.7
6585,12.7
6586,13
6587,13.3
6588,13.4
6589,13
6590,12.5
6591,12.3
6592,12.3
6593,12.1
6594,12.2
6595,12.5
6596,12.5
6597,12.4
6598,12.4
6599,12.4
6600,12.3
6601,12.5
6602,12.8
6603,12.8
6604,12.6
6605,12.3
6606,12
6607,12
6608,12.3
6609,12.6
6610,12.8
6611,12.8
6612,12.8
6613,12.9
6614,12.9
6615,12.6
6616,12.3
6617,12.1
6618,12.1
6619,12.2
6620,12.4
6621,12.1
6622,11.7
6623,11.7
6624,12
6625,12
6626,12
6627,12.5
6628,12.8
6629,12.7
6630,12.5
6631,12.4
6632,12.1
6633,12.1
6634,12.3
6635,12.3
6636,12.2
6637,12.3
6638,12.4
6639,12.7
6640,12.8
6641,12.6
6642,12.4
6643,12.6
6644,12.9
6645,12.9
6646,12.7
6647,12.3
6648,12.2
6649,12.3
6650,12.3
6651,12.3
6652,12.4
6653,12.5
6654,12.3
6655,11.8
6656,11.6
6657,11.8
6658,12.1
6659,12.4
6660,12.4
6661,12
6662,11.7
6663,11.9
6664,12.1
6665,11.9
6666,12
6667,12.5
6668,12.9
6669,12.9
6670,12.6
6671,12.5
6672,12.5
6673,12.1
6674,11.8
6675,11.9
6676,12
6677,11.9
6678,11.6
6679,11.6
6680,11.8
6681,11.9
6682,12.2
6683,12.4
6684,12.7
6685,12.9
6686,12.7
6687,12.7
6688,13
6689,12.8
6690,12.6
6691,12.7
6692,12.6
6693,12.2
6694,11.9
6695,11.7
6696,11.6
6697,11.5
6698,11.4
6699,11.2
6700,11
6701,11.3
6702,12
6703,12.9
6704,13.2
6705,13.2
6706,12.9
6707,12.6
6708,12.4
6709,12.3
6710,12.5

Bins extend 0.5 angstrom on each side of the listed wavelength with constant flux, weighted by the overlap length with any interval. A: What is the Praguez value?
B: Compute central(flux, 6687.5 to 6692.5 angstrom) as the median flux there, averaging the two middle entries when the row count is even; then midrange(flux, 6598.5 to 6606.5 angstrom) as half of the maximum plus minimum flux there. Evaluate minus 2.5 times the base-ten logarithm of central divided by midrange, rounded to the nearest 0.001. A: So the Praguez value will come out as -0.026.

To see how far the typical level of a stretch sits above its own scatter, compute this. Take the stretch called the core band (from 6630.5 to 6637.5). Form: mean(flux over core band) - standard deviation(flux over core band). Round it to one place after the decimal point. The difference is 12.1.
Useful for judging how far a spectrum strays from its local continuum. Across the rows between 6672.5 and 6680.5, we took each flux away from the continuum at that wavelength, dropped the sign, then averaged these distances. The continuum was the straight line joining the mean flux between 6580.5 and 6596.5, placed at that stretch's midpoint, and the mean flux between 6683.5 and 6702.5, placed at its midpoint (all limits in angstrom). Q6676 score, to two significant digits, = 0.38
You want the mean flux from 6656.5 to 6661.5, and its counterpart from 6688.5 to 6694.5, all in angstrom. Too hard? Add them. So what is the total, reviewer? 24.6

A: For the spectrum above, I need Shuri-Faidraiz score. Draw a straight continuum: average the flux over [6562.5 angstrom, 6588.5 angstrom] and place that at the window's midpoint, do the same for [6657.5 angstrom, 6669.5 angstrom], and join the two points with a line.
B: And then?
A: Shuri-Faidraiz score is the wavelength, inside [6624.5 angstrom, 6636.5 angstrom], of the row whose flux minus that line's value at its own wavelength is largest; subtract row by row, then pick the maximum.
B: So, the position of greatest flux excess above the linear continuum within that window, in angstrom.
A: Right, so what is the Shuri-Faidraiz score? 6628 angstrom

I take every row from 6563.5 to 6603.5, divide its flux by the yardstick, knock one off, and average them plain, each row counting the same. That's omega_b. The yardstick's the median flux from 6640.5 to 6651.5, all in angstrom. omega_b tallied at -0.011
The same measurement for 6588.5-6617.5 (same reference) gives 0.007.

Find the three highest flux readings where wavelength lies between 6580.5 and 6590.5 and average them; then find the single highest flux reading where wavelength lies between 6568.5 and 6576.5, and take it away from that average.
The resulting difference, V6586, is 1.2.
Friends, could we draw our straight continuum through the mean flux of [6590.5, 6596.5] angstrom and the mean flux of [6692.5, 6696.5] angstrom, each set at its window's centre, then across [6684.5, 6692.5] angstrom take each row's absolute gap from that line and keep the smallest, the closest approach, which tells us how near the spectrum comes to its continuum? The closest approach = 0.7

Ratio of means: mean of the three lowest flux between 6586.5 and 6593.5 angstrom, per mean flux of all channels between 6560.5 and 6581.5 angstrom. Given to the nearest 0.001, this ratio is 1.053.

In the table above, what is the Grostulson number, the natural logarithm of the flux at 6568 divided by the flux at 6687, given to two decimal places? -0.12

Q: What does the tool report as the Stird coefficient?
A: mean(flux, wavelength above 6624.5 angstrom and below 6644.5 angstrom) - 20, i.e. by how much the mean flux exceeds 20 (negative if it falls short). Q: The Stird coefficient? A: -7.57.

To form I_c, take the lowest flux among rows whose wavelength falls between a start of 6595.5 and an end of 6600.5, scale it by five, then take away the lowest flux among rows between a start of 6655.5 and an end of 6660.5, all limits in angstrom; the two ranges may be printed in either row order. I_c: 49.9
